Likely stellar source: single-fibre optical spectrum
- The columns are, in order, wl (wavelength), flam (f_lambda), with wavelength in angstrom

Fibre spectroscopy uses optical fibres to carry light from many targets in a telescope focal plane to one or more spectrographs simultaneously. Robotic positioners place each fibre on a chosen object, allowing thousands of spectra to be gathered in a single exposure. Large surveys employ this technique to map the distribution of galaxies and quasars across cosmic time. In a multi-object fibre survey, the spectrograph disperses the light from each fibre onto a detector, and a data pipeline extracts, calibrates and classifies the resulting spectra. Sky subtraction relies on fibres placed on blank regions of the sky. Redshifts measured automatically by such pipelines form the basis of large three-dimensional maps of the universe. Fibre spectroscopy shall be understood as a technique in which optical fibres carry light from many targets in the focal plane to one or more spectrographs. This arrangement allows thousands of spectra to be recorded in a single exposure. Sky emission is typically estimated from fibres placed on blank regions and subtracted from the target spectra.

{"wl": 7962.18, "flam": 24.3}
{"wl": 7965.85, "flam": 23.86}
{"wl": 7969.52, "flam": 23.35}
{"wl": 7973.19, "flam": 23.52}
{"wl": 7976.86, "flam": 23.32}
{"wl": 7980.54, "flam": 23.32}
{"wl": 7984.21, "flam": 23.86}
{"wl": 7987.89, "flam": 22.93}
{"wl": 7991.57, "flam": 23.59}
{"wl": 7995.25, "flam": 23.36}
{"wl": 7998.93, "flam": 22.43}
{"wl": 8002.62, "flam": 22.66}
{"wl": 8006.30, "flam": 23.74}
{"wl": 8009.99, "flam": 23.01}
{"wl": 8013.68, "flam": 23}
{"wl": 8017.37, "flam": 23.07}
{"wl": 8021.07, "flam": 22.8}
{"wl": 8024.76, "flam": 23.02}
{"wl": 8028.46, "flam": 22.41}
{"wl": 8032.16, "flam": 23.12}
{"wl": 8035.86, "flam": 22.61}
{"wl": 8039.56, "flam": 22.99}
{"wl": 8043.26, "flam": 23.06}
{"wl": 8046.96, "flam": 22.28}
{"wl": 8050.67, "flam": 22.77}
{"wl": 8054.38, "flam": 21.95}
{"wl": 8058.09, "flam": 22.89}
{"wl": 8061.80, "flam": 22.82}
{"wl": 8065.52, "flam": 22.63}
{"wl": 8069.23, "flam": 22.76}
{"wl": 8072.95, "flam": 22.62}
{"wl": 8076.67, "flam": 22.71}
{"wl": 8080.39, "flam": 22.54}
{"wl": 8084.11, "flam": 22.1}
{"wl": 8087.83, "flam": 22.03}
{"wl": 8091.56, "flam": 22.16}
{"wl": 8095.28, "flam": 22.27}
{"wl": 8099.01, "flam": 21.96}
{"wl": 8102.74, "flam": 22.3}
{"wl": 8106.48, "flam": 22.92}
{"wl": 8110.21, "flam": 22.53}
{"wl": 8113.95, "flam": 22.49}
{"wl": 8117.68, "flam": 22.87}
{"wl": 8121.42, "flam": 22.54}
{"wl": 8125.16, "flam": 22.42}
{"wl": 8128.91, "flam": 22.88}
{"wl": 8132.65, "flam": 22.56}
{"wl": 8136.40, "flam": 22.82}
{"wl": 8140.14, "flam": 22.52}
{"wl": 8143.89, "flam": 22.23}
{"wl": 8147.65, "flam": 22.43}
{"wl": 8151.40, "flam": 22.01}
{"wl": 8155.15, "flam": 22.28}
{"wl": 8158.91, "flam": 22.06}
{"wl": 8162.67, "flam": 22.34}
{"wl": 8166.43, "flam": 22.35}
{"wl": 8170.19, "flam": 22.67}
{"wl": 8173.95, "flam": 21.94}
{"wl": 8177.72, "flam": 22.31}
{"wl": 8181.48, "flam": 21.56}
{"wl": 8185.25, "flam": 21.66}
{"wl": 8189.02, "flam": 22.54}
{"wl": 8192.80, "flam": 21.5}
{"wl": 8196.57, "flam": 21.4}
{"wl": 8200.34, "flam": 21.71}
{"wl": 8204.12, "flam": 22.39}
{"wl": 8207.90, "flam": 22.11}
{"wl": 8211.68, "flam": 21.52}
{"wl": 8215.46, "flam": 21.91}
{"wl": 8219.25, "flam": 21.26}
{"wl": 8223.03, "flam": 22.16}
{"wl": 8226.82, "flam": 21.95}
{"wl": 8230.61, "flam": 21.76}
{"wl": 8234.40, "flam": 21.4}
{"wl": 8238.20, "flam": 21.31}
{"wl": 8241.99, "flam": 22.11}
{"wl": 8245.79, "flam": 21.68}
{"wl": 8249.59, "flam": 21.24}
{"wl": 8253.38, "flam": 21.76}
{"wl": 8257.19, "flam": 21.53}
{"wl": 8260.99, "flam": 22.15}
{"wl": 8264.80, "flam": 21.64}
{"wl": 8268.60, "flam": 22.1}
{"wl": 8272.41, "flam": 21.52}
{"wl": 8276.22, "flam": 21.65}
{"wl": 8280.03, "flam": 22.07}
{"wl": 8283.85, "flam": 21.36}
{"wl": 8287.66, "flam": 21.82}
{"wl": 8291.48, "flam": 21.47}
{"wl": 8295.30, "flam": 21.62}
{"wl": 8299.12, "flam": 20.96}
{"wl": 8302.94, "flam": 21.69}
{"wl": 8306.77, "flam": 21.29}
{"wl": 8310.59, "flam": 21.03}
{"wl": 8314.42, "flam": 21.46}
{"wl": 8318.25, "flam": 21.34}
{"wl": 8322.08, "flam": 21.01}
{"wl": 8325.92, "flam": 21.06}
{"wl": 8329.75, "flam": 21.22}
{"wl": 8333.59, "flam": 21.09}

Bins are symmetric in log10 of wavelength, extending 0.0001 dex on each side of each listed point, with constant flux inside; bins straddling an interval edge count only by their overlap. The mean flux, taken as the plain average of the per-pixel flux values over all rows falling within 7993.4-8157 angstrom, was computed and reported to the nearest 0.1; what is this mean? 22.6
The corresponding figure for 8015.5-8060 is 22.7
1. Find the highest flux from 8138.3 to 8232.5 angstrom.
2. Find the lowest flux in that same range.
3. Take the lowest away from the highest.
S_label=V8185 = 1.4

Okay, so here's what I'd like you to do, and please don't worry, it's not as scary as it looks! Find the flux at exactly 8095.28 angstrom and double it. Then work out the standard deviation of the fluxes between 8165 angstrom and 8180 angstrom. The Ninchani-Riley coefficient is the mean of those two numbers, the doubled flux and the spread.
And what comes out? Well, 22.4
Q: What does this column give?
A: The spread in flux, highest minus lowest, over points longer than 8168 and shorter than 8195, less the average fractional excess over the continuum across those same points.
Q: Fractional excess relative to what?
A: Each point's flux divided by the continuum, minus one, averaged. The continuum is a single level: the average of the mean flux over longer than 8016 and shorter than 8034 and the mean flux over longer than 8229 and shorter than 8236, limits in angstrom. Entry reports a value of 1.2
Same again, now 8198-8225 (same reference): 1.1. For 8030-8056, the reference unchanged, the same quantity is 1.1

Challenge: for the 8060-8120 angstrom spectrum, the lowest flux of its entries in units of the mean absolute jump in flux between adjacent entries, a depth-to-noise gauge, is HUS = 93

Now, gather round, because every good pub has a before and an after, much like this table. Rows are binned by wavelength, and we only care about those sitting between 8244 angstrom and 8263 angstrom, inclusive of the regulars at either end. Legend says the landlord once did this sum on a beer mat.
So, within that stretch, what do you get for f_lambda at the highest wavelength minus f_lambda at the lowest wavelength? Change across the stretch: 0.5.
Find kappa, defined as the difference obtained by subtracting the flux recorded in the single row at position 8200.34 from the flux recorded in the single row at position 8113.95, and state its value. 0.78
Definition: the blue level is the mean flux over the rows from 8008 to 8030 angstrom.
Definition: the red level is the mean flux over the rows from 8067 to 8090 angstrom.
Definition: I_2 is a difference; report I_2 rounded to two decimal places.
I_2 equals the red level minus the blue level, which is -0.43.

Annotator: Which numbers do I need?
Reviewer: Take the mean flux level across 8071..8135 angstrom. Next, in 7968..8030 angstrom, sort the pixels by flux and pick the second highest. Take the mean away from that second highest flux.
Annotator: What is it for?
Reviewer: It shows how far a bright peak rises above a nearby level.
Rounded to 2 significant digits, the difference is 1.3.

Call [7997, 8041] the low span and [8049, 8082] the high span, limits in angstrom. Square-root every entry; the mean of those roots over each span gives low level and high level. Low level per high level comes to 1.01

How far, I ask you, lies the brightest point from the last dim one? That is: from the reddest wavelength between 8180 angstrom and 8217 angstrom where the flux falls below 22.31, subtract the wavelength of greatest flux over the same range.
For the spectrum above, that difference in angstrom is 26.4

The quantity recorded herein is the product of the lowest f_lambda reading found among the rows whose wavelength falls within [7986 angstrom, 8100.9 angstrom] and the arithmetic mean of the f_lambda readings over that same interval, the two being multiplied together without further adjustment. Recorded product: 499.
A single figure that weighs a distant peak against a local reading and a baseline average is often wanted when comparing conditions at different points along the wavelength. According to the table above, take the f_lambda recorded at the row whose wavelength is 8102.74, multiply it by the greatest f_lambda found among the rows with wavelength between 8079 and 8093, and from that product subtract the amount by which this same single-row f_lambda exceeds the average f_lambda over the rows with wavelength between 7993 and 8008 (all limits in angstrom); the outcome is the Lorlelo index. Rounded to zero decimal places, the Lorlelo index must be 503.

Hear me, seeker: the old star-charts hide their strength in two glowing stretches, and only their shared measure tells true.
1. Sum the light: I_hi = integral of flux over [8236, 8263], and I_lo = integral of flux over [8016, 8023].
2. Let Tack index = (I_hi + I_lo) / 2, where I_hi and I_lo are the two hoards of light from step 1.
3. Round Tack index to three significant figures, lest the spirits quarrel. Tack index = 373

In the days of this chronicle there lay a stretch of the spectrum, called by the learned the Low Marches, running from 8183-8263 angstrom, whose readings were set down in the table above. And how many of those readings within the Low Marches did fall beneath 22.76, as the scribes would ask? 21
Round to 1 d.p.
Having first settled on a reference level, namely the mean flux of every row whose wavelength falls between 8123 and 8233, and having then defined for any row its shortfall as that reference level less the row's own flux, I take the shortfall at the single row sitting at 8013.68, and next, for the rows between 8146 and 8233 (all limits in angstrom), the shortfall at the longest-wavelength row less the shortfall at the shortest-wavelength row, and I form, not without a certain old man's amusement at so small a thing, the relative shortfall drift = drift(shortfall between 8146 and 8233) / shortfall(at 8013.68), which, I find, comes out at -0.8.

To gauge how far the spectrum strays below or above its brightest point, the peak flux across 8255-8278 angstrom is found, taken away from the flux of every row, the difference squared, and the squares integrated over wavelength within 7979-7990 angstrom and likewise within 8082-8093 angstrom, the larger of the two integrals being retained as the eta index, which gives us 18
